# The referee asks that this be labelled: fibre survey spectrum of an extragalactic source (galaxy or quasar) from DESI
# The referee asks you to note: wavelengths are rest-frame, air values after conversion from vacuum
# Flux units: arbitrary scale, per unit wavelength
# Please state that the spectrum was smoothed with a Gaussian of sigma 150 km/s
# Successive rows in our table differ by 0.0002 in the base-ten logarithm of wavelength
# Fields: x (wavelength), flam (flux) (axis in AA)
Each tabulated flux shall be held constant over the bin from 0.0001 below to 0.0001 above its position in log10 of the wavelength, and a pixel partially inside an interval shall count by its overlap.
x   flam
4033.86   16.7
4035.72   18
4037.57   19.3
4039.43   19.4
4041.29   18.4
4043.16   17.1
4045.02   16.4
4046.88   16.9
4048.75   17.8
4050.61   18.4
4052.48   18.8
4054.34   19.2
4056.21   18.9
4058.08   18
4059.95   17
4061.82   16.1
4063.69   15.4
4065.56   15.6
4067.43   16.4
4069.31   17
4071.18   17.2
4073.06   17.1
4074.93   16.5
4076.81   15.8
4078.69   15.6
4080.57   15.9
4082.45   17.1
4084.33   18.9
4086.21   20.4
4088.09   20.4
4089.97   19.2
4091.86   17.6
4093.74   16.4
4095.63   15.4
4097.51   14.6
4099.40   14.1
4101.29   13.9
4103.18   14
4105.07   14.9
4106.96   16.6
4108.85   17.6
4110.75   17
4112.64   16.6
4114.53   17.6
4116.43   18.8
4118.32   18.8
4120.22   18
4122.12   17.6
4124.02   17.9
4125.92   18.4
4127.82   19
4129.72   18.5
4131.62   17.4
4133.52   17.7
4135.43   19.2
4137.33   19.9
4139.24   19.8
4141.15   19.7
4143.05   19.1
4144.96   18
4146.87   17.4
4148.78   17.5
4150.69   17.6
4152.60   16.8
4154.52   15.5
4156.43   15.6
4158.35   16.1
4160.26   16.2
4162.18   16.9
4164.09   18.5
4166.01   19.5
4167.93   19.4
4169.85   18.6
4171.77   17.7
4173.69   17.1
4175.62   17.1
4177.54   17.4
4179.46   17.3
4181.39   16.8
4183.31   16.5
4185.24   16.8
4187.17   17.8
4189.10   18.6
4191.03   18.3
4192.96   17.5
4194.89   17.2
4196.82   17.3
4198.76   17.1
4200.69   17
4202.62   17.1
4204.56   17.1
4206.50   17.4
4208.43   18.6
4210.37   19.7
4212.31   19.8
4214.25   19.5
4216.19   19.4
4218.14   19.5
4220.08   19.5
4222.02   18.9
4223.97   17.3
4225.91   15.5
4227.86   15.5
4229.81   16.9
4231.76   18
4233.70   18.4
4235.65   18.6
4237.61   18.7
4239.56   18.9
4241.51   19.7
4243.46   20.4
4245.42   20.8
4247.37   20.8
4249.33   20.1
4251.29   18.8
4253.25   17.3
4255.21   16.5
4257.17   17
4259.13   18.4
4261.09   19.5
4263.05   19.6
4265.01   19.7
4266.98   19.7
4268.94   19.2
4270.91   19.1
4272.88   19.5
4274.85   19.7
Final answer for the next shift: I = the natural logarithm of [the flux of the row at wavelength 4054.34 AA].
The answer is 2.95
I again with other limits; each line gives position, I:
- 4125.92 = 2.91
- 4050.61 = 2.91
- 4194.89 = 2.84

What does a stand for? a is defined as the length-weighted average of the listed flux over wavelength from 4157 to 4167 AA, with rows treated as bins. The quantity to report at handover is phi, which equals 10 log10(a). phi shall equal 12.4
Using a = 17.4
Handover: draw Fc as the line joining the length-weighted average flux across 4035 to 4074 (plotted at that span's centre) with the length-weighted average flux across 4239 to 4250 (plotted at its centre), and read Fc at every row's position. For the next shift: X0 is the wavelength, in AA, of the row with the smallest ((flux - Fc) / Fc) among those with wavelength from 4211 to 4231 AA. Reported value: 4227.86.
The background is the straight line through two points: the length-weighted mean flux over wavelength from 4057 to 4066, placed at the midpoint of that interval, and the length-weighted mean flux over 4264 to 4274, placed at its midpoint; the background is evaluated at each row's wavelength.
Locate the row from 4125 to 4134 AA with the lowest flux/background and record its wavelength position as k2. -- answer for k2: 4131.62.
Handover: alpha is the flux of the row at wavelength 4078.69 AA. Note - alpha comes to 15.6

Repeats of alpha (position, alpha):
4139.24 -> 19.8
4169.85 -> 18.6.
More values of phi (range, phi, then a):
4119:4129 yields 12.6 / 18.2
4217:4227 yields 12.6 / 18.1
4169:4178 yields 12.4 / 17.6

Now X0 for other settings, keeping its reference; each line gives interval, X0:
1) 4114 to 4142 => 4131.62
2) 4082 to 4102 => 4101.29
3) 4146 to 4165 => 4154.52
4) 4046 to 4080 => 4063.69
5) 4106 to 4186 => 4154.52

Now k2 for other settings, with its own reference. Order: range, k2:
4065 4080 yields 4078.69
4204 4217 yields 4204.56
